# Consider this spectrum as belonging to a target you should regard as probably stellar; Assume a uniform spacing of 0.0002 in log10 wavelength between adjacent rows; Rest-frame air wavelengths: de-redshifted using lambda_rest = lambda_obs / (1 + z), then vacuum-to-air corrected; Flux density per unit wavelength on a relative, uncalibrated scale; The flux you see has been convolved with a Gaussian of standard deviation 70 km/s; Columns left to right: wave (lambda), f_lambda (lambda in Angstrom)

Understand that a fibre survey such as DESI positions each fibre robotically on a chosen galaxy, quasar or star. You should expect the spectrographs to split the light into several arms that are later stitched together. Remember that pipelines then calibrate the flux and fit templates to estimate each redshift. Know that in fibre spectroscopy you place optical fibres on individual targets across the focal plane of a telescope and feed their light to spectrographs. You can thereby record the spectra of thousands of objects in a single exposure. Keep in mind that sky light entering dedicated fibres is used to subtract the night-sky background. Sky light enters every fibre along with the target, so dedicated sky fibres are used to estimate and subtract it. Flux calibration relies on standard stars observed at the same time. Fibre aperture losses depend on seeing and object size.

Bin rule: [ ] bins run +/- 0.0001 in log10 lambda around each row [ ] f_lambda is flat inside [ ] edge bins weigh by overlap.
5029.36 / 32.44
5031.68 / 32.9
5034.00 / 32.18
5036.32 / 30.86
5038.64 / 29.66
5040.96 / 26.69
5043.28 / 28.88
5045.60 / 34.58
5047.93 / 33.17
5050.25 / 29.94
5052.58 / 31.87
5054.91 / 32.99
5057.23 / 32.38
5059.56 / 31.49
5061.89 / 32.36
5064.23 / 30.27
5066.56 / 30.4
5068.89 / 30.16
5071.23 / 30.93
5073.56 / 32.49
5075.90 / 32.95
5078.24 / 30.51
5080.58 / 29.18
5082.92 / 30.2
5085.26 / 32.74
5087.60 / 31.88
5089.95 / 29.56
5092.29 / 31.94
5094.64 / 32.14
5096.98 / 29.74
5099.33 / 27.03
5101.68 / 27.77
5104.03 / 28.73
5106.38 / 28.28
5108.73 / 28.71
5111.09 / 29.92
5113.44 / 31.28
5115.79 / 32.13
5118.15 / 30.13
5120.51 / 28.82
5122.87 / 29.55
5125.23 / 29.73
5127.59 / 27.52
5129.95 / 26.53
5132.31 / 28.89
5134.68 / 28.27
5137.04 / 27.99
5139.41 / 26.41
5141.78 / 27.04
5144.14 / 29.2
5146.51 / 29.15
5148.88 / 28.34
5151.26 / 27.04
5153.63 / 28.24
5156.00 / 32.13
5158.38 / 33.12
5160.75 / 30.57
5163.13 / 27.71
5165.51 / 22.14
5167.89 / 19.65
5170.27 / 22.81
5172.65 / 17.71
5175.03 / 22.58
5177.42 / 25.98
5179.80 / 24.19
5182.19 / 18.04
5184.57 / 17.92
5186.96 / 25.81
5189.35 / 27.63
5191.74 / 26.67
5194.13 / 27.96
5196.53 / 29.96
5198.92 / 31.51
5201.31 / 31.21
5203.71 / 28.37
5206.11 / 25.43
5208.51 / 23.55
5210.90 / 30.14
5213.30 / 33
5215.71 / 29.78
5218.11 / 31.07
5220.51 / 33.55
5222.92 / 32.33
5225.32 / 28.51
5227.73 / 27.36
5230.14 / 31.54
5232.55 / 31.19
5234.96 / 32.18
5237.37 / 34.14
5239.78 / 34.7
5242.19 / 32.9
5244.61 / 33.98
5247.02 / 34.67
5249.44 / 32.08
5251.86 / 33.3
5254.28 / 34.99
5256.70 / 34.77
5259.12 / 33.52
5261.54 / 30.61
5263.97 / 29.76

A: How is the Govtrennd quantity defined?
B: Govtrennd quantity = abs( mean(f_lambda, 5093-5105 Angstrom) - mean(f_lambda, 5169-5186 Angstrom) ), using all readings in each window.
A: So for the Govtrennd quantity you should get 7.8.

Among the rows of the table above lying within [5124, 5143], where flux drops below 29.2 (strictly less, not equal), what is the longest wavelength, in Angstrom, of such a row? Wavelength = 5141.78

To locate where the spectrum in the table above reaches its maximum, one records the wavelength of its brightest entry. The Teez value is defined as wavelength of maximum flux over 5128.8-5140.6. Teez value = 5132.31 Angstrom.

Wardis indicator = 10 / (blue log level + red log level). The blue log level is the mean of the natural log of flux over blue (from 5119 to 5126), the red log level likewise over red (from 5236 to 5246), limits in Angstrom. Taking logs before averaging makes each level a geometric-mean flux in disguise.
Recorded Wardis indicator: 1.45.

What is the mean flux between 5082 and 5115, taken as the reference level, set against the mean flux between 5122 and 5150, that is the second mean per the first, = 0.94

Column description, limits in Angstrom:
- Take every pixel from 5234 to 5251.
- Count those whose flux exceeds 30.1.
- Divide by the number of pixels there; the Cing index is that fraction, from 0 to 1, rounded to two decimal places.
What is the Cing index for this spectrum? 1.00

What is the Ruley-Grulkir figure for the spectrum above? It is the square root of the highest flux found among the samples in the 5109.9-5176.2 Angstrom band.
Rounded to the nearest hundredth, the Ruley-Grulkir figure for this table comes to 5.75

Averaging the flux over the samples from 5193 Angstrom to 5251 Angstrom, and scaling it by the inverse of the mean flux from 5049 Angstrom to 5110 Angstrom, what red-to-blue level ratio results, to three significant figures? 1.01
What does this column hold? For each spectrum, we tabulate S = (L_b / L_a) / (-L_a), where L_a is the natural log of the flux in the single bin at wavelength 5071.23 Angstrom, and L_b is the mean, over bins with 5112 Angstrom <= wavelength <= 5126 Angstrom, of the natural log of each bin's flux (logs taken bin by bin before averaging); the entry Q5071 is -0.290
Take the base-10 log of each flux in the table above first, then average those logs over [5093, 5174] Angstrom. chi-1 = 1.44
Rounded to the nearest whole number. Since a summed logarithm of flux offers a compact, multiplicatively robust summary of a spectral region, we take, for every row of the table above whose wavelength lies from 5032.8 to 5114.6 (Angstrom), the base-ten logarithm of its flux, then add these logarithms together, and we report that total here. 52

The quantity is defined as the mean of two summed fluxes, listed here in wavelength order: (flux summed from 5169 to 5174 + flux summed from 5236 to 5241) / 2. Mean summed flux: 54.7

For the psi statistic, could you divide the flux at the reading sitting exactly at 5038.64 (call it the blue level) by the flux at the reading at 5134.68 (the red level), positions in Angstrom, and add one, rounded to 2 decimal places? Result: 2.05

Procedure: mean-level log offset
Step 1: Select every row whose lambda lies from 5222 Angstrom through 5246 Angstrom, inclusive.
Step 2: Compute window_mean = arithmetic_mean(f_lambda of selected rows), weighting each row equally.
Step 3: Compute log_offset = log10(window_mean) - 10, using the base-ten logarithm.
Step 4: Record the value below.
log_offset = -8.50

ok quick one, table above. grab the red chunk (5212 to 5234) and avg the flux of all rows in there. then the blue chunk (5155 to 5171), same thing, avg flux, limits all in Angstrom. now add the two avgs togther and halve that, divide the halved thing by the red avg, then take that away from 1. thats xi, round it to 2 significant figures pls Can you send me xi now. 0.065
